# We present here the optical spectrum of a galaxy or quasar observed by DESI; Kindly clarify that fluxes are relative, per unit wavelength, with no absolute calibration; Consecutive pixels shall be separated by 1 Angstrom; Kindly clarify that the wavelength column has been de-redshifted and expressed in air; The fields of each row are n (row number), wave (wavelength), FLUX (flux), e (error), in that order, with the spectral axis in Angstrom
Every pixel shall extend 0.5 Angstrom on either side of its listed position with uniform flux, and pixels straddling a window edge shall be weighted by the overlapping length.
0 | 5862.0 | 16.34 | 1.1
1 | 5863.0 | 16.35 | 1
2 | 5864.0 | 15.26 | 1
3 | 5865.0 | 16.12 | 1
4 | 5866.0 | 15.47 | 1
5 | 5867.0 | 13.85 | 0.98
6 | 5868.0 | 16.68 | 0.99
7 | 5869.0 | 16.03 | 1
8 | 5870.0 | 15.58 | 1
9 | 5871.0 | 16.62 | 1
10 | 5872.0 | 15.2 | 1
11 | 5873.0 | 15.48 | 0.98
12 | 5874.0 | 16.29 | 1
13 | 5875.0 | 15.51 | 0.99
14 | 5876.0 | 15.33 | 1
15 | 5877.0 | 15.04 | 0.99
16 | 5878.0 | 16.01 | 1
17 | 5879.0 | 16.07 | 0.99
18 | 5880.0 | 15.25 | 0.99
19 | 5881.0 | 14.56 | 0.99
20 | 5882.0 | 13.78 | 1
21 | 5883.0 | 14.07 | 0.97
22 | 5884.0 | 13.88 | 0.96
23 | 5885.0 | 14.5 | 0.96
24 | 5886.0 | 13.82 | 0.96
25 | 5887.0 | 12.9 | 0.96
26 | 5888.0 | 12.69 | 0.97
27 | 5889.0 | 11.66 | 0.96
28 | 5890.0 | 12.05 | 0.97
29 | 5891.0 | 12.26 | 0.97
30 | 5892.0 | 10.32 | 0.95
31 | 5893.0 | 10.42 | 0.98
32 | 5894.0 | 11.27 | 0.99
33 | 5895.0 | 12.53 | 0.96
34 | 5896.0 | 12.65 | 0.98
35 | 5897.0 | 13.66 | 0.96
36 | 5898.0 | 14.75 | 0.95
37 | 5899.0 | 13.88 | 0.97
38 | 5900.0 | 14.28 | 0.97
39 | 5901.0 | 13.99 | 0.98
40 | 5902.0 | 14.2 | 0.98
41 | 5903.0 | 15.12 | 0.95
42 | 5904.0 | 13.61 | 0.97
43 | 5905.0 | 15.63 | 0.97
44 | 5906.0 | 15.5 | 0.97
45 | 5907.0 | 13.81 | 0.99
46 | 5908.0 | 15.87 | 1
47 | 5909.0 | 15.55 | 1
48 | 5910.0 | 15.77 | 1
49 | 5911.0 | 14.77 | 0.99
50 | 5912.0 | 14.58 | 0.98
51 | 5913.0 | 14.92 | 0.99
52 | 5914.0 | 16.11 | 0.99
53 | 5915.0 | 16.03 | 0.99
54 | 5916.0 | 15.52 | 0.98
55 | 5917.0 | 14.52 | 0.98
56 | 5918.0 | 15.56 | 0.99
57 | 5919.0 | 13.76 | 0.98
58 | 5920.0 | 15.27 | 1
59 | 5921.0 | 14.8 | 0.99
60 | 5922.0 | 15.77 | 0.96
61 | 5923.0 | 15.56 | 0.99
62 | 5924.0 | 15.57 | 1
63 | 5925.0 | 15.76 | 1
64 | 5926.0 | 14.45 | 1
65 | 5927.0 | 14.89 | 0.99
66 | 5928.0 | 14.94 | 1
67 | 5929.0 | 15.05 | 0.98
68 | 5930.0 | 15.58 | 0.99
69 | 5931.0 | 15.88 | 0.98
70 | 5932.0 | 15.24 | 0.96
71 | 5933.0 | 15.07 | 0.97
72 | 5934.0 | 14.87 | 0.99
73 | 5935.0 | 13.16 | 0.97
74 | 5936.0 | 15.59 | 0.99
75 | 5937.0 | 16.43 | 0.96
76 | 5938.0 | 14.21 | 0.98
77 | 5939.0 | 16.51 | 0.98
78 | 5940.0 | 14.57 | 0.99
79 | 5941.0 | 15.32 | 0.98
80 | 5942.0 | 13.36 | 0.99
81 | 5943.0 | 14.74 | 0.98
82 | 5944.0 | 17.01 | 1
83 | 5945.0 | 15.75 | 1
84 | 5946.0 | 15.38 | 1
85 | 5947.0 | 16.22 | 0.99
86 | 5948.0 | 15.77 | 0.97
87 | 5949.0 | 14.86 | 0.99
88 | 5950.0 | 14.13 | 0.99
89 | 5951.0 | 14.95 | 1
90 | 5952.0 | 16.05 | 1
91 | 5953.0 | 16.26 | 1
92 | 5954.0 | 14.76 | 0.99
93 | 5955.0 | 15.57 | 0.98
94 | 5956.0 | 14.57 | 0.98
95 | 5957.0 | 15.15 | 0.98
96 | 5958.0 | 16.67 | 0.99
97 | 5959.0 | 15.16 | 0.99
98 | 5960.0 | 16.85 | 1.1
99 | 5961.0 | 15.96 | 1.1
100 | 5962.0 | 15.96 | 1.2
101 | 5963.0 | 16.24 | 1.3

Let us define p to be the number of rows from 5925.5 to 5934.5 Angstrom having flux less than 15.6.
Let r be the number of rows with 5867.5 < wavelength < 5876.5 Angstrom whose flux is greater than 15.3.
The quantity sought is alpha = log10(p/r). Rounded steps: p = 8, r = 8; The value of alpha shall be 0.00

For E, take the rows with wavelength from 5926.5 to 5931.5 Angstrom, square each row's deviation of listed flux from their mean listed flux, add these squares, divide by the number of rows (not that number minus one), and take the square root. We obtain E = 0.39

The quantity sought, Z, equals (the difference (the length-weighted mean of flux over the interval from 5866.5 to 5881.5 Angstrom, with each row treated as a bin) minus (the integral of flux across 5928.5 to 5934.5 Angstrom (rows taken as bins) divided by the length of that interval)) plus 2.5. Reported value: 3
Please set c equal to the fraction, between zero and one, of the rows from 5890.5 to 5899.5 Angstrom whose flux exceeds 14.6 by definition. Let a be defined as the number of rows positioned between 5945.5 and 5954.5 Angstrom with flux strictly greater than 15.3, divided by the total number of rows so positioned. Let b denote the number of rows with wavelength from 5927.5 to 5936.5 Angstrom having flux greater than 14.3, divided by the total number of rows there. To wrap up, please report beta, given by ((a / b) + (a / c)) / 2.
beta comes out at 2.8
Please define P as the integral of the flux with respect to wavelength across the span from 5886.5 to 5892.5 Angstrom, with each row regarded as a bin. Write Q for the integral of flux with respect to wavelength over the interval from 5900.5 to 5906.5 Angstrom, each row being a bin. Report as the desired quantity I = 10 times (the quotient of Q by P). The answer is 12.2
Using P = 71.9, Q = 88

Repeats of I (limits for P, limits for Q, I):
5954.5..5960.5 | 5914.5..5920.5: 9.6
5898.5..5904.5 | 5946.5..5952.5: 10.8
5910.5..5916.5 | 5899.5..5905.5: 9.4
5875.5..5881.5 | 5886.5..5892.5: 7.8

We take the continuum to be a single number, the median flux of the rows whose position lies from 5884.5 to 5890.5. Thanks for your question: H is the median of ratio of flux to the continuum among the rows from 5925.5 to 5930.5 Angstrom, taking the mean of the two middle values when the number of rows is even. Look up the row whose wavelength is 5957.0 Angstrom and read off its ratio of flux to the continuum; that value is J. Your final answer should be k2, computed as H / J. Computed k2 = 0.99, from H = 1.17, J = 1.18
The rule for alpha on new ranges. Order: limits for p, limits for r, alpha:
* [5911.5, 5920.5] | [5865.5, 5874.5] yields 0.00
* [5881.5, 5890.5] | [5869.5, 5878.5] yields 0.11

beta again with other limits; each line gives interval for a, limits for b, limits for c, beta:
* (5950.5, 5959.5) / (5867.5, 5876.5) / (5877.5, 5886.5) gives 0.9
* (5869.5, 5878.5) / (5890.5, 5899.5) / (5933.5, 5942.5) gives 4.2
